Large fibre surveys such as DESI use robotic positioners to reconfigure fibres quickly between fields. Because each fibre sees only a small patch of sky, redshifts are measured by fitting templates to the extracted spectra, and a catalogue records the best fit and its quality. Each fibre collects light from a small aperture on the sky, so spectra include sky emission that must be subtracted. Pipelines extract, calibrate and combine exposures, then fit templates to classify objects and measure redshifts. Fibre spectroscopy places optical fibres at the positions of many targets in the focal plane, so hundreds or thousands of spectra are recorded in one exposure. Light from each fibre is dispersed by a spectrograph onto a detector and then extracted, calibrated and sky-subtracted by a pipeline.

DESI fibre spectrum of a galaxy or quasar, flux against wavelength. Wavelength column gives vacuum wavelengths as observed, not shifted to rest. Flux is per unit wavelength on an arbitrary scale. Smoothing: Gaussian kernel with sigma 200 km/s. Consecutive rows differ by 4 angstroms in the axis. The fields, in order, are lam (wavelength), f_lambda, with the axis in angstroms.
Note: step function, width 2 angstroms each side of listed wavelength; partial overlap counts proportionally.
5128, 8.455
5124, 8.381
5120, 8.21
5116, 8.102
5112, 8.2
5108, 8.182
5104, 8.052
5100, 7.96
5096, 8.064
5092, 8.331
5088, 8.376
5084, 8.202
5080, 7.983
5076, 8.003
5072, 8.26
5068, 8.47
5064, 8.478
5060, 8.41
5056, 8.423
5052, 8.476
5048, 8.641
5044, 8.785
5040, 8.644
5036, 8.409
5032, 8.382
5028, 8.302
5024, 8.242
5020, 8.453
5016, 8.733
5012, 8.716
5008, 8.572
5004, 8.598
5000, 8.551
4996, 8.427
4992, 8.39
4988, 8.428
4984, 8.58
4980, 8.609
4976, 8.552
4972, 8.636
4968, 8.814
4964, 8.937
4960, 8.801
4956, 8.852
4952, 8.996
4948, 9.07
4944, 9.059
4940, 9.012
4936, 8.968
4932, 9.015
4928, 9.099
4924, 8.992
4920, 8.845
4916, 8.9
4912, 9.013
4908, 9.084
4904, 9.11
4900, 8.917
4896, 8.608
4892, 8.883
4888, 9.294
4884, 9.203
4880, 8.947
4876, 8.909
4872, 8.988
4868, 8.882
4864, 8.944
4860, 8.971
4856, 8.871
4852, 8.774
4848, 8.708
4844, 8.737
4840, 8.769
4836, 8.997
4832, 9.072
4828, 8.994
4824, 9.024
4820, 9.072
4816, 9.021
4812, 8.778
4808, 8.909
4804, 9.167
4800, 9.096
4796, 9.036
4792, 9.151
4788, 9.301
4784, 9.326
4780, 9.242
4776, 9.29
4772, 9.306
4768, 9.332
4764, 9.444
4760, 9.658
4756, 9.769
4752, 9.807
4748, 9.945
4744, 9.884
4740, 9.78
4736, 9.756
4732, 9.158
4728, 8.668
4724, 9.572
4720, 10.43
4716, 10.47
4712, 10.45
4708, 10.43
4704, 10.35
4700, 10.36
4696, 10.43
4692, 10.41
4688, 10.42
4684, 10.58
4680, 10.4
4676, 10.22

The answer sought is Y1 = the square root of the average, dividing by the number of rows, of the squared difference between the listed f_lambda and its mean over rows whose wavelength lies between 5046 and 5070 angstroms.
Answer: 0.08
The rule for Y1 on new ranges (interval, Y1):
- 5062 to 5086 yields 0.20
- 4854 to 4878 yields 0.04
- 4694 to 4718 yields 0.04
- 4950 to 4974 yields 0.11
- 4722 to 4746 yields 0.43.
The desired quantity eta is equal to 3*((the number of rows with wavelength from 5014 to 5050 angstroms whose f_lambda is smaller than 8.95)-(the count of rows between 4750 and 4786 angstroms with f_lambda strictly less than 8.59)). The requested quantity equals 27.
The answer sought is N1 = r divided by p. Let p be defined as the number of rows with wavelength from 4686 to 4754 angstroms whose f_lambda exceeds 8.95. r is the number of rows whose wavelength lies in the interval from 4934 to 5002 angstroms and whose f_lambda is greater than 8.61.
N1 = 0.6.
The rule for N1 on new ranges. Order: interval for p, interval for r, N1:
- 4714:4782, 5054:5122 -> 0.0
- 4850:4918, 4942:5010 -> 1.1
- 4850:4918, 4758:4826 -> 2.4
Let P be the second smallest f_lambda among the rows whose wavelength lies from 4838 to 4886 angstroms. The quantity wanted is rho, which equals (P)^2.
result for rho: 76.3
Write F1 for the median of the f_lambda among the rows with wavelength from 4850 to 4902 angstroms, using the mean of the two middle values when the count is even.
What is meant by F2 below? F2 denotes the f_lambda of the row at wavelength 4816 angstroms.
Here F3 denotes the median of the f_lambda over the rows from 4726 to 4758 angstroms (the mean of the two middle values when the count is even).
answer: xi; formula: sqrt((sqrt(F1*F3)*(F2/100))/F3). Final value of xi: 0.294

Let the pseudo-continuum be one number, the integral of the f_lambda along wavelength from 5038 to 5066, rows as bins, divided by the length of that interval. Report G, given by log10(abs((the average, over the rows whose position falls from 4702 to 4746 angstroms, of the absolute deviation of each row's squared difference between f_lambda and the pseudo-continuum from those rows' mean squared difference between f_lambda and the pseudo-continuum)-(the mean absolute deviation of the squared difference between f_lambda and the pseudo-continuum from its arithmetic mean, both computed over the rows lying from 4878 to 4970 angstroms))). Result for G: 0.1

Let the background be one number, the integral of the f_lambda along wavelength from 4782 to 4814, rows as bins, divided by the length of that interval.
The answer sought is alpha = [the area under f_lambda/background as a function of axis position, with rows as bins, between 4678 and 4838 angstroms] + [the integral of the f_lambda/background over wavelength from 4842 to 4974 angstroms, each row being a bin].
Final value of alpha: 299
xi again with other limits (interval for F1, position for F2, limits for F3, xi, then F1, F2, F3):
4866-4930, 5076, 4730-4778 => 0.277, 8.97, 8.003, 9.7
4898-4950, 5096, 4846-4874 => 0.285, 9.01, 8.064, 8.9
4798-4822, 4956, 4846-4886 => 0.299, 9.05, 8.852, 8.9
